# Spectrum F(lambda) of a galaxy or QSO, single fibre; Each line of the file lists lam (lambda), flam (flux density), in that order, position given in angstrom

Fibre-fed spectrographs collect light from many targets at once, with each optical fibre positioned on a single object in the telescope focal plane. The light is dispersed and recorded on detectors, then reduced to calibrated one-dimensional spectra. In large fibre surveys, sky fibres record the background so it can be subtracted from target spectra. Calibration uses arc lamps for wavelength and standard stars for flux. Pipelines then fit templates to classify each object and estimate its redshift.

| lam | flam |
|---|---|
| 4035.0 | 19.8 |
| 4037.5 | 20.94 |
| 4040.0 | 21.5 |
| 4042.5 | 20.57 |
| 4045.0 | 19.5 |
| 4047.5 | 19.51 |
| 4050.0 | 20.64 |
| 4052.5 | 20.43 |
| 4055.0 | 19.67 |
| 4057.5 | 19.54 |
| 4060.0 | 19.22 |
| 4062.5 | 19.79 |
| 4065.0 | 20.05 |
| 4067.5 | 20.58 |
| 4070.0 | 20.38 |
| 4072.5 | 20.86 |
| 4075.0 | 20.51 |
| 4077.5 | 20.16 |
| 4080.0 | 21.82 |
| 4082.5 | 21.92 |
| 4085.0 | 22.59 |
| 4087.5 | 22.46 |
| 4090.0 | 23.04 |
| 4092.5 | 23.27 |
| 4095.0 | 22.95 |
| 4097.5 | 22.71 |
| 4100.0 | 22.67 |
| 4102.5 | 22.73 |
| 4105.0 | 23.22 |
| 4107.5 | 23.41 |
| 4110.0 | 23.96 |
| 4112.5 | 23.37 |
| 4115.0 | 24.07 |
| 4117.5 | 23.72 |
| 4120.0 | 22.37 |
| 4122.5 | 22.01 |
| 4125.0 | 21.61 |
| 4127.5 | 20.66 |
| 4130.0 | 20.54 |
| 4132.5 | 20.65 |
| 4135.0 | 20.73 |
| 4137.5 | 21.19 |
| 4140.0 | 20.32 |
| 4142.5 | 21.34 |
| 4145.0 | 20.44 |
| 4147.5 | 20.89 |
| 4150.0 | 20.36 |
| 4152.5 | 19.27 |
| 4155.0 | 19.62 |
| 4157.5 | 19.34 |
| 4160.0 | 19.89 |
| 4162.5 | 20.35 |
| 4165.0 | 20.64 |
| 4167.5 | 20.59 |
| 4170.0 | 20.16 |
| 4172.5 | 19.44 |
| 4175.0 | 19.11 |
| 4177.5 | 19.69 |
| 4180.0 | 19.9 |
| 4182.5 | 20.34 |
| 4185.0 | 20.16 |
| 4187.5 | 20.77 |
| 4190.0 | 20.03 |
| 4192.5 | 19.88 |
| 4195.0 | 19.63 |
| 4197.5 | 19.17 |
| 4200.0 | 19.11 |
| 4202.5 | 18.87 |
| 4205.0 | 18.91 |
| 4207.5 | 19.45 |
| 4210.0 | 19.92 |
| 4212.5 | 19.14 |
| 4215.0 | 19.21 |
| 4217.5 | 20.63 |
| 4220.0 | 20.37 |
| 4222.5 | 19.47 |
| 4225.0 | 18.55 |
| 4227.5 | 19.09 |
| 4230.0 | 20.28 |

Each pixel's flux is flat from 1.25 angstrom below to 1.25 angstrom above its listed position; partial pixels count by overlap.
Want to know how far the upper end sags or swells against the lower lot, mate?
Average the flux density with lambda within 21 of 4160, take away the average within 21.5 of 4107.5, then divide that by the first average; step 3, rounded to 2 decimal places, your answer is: -0.14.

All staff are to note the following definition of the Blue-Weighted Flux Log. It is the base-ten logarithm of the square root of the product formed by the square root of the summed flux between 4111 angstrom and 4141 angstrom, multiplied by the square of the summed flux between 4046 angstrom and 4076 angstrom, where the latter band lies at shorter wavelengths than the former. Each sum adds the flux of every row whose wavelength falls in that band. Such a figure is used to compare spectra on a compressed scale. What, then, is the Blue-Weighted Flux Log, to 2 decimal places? 2.99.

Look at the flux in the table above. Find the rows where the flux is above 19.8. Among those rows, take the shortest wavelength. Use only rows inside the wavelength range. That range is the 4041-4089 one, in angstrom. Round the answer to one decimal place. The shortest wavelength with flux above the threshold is 4042.5 angstrom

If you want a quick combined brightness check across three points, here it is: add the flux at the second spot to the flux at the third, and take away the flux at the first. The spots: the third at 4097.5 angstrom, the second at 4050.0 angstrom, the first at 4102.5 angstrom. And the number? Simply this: 20.6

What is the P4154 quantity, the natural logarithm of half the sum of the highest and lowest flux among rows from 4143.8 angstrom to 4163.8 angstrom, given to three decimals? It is 3.000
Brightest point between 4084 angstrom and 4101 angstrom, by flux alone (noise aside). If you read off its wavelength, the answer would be 4092.5 angstrom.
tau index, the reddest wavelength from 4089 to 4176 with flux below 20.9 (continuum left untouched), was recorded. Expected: 4175.0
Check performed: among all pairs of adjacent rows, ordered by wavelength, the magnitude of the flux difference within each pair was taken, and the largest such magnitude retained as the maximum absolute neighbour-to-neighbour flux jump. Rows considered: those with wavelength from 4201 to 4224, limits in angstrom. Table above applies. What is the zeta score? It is 1.4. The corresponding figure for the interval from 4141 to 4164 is 1.1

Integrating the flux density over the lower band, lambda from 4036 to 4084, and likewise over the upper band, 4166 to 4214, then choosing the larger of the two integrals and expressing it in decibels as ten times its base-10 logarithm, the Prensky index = 29.9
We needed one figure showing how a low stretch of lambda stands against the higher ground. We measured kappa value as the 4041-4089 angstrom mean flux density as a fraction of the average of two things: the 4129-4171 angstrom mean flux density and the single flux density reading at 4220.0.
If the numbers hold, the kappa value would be 1.01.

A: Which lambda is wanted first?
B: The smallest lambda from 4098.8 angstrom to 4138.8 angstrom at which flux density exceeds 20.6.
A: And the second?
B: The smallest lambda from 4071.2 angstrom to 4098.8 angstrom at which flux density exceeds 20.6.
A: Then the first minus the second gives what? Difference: 27.5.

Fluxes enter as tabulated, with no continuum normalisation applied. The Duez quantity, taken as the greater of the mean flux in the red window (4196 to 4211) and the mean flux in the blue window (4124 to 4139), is 20.9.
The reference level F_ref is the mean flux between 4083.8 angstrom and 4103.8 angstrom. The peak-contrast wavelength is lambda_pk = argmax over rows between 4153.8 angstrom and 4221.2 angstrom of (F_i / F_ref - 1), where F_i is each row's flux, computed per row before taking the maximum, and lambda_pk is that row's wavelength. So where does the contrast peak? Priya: 4187.5 angstrom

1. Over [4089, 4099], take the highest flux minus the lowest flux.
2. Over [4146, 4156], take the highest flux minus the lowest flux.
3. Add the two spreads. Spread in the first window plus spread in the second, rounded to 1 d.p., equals 2.2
